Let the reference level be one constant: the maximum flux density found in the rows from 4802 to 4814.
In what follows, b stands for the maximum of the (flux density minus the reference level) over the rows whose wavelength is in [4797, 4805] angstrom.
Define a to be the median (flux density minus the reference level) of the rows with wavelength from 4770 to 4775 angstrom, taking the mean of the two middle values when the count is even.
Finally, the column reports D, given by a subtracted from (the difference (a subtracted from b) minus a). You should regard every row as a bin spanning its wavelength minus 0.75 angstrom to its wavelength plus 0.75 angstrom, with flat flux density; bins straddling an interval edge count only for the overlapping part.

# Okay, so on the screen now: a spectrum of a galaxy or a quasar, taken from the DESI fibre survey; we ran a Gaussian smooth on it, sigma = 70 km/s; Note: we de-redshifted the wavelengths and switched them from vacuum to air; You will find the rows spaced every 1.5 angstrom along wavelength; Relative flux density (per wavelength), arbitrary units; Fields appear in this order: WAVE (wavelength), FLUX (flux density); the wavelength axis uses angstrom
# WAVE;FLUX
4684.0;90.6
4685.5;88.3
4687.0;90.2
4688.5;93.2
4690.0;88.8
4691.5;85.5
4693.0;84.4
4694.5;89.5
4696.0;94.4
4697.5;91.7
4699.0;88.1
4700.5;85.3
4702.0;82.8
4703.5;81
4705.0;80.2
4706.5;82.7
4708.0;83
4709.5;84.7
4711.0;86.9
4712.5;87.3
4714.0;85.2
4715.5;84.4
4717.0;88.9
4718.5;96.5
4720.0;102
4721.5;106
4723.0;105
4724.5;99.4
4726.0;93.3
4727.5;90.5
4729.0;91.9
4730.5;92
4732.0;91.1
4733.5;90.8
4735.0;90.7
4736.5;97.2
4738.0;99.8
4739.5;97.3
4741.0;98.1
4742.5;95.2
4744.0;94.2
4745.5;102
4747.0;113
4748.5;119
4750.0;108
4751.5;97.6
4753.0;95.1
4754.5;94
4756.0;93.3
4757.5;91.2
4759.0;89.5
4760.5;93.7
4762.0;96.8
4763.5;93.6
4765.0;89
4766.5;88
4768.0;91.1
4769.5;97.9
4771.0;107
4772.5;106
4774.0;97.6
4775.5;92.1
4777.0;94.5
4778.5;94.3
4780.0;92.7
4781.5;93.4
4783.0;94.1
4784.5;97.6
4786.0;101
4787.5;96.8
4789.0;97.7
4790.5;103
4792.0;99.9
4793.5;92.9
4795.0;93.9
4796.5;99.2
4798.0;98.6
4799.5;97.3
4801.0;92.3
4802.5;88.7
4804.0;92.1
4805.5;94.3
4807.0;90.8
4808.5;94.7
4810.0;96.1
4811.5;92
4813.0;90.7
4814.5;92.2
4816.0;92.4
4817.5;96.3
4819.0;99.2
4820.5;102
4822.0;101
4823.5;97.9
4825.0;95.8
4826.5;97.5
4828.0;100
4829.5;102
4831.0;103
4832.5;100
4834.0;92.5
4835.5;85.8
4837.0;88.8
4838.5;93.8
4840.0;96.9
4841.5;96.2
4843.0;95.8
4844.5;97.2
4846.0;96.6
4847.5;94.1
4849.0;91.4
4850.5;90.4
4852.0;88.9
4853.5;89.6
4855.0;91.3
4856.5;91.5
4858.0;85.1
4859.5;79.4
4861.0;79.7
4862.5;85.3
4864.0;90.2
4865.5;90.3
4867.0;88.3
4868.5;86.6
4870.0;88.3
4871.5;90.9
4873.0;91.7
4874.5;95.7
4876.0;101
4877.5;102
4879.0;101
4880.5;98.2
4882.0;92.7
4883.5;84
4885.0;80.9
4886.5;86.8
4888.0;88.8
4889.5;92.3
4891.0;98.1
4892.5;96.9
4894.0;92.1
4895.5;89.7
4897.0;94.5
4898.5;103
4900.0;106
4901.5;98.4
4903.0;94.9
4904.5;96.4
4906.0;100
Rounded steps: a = 10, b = 2.5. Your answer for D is -27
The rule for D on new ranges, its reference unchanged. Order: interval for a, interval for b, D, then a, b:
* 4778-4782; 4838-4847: 9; -3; 1.1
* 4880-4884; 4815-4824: 16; -3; 5.9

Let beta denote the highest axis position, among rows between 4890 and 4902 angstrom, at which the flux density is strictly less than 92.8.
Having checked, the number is 4895.5 angstrom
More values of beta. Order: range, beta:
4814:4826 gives 4816.0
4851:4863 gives 4862.5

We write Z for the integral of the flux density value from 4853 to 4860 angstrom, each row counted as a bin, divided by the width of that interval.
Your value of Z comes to 88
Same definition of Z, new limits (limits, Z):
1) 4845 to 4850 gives 94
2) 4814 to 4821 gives 96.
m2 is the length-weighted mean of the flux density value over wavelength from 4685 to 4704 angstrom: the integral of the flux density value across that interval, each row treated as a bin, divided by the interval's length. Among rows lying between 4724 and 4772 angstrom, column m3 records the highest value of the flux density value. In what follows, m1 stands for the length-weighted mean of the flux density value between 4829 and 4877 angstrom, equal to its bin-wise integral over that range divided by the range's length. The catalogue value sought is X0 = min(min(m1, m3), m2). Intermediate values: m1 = 92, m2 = 88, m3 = 119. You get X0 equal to 88.0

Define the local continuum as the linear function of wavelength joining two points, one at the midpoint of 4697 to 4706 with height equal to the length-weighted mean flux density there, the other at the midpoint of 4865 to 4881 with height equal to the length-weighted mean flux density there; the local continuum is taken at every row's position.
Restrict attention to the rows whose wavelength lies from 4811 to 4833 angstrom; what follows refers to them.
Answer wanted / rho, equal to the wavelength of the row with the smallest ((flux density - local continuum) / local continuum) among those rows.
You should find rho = 4813.0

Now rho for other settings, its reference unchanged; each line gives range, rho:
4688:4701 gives 4693.0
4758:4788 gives 4766.5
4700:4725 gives 4705.0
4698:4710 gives 4705.0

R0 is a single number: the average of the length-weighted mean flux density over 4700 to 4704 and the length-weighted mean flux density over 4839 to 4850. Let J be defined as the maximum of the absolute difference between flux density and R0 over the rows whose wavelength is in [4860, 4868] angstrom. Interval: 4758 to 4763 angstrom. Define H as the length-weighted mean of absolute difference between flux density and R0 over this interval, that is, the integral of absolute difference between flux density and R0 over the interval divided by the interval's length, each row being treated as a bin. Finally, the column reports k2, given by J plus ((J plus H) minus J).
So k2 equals 14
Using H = 4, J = 9.5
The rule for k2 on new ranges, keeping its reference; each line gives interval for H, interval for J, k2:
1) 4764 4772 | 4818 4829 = 19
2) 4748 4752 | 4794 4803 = 29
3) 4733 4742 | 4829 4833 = 20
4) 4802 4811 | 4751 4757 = 12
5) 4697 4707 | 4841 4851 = 13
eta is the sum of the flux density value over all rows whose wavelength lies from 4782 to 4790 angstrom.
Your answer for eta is 487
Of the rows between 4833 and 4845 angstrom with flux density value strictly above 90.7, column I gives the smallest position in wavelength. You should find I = 4834.0 angstrom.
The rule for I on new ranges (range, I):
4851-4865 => 4855.0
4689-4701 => 4696.0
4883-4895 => 4889.5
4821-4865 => 4822.0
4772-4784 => 4772.5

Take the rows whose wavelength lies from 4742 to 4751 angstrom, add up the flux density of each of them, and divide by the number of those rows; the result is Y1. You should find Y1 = 105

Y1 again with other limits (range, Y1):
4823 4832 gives 99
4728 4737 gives 92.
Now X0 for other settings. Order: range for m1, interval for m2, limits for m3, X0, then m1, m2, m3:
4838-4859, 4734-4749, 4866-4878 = 92.6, 93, 100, 102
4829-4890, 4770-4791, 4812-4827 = 91.8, 92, 98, 102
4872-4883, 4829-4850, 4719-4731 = 95.2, 97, 95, 106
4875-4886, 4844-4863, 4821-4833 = 89.2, 94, 89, 103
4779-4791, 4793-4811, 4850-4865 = 91.5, 97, 94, 91.5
